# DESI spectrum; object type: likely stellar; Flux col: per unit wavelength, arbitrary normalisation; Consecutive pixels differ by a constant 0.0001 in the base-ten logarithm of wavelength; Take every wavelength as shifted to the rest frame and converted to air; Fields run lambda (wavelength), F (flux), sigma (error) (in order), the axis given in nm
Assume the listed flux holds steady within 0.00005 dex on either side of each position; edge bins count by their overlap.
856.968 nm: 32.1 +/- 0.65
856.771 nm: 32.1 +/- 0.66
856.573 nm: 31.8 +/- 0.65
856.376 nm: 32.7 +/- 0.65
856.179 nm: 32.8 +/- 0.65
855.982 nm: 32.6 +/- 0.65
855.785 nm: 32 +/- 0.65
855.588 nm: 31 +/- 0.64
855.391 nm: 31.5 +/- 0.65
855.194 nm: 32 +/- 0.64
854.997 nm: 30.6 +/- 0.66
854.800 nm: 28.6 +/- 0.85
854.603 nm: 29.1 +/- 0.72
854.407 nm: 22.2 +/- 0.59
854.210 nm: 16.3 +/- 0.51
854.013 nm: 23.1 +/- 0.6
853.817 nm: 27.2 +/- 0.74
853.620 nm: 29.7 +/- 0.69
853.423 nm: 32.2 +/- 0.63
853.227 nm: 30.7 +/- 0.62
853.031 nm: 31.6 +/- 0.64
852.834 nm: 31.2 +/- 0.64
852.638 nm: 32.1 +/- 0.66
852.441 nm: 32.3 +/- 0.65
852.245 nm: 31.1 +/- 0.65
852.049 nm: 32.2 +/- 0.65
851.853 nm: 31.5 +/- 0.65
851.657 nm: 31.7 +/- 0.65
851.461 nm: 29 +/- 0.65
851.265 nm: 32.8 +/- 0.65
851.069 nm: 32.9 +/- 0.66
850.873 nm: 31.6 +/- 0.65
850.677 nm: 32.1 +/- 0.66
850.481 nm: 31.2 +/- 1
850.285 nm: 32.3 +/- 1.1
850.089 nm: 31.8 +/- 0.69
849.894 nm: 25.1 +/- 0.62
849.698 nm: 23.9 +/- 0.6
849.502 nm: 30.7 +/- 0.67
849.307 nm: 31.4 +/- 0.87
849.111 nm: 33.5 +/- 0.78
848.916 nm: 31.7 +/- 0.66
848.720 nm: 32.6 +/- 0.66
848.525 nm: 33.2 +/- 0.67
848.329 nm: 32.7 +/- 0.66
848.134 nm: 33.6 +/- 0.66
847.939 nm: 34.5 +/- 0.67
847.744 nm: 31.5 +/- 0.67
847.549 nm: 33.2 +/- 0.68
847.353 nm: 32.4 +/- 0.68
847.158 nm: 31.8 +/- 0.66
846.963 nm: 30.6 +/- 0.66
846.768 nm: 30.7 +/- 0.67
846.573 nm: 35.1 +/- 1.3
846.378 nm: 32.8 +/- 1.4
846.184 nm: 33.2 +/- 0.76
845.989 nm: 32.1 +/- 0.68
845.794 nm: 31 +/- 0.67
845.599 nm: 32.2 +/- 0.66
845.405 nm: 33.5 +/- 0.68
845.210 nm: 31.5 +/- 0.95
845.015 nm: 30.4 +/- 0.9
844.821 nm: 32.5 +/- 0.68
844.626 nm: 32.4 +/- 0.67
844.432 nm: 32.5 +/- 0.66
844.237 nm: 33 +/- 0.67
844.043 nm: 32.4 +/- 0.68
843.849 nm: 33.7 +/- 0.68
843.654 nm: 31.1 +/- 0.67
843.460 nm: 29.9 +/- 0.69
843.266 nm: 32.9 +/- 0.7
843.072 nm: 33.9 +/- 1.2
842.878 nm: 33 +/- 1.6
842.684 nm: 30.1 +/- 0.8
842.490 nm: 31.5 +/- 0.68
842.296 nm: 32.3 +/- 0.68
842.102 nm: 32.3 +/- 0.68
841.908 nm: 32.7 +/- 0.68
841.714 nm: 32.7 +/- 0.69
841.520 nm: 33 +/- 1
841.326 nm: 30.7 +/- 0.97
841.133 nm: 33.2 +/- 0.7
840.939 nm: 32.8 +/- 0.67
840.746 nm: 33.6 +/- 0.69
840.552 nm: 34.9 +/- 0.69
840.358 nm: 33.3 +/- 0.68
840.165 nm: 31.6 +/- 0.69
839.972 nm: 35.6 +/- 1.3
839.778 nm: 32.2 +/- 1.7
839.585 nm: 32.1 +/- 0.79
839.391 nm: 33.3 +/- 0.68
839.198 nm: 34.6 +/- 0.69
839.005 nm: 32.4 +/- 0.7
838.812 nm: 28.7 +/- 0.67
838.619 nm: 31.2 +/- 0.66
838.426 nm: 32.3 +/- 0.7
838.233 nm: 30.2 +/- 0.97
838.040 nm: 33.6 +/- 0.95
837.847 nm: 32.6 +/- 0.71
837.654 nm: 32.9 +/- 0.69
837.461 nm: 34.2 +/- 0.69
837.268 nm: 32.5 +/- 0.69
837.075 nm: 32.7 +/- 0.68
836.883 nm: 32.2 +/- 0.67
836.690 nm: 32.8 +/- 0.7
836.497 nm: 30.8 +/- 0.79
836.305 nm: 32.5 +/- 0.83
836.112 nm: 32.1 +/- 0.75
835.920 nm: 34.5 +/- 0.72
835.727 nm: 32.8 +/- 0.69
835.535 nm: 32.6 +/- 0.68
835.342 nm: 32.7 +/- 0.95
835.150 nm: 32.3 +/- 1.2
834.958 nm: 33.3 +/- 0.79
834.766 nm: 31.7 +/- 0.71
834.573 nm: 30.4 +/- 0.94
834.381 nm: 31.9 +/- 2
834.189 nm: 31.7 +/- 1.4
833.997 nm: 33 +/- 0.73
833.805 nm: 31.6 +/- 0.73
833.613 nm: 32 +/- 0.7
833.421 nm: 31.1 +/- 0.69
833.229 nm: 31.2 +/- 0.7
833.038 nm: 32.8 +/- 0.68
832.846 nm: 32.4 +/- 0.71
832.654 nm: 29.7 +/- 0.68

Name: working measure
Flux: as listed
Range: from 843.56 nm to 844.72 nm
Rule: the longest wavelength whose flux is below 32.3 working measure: 843.654 nm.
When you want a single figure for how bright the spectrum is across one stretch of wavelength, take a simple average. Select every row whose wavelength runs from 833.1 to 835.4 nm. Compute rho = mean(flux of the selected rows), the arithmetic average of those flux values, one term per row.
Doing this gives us 31.9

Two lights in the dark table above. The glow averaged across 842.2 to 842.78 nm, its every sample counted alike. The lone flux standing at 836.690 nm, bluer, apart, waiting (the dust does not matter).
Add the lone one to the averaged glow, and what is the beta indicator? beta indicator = 64.1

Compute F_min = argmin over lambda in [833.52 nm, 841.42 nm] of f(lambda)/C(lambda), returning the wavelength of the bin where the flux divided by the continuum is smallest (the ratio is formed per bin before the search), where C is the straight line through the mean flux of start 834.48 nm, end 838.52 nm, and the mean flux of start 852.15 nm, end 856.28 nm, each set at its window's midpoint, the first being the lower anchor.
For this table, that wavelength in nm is 838.812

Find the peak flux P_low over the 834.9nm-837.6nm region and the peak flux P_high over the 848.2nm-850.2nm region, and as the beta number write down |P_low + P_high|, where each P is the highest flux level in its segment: 68.0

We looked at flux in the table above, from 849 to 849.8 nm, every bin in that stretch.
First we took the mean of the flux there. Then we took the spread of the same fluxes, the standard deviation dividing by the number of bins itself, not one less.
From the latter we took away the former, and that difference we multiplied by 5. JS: -131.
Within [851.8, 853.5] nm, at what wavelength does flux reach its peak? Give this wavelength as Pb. 852.441 nm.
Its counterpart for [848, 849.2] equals 848.134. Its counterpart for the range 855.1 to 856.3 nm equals 856.179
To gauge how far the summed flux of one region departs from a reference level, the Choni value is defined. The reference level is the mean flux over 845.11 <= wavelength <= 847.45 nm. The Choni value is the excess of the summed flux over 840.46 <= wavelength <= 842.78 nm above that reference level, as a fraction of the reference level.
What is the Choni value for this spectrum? 11.1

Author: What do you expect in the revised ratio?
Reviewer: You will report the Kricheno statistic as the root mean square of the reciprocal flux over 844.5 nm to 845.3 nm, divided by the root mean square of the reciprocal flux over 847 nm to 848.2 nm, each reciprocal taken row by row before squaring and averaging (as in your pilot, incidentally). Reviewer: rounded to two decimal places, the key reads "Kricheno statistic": 1.04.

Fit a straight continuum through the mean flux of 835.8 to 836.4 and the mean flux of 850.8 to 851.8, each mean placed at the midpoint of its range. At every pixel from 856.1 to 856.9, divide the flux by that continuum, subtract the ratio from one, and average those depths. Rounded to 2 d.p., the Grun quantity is -0.04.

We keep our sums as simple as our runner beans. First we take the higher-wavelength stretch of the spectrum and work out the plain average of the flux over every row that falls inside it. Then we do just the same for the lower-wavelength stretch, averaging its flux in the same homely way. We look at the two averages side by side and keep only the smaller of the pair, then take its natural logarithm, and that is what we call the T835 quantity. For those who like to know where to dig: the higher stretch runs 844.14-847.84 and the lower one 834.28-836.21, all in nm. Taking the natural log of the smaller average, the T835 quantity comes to 3.47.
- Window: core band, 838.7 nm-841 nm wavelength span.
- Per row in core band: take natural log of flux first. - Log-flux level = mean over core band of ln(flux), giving 3.49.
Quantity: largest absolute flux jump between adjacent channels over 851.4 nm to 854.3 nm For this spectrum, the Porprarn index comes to 7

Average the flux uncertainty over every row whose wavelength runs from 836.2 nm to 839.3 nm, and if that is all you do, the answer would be 0.74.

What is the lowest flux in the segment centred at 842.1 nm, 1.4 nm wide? 30.1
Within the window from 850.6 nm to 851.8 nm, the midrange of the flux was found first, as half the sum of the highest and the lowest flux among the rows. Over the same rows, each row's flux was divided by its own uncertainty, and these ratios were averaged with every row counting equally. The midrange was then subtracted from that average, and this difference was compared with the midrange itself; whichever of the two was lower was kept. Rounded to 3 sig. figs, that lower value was 17.5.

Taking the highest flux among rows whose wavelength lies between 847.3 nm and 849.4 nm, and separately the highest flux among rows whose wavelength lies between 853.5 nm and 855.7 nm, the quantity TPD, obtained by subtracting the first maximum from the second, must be -2.50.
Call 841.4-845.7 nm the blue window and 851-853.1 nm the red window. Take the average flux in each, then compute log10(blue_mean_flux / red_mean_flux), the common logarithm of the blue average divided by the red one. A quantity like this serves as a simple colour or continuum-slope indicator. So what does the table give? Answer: 0.01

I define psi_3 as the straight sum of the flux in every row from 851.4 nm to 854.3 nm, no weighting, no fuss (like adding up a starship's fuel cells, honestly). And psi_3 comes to 442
